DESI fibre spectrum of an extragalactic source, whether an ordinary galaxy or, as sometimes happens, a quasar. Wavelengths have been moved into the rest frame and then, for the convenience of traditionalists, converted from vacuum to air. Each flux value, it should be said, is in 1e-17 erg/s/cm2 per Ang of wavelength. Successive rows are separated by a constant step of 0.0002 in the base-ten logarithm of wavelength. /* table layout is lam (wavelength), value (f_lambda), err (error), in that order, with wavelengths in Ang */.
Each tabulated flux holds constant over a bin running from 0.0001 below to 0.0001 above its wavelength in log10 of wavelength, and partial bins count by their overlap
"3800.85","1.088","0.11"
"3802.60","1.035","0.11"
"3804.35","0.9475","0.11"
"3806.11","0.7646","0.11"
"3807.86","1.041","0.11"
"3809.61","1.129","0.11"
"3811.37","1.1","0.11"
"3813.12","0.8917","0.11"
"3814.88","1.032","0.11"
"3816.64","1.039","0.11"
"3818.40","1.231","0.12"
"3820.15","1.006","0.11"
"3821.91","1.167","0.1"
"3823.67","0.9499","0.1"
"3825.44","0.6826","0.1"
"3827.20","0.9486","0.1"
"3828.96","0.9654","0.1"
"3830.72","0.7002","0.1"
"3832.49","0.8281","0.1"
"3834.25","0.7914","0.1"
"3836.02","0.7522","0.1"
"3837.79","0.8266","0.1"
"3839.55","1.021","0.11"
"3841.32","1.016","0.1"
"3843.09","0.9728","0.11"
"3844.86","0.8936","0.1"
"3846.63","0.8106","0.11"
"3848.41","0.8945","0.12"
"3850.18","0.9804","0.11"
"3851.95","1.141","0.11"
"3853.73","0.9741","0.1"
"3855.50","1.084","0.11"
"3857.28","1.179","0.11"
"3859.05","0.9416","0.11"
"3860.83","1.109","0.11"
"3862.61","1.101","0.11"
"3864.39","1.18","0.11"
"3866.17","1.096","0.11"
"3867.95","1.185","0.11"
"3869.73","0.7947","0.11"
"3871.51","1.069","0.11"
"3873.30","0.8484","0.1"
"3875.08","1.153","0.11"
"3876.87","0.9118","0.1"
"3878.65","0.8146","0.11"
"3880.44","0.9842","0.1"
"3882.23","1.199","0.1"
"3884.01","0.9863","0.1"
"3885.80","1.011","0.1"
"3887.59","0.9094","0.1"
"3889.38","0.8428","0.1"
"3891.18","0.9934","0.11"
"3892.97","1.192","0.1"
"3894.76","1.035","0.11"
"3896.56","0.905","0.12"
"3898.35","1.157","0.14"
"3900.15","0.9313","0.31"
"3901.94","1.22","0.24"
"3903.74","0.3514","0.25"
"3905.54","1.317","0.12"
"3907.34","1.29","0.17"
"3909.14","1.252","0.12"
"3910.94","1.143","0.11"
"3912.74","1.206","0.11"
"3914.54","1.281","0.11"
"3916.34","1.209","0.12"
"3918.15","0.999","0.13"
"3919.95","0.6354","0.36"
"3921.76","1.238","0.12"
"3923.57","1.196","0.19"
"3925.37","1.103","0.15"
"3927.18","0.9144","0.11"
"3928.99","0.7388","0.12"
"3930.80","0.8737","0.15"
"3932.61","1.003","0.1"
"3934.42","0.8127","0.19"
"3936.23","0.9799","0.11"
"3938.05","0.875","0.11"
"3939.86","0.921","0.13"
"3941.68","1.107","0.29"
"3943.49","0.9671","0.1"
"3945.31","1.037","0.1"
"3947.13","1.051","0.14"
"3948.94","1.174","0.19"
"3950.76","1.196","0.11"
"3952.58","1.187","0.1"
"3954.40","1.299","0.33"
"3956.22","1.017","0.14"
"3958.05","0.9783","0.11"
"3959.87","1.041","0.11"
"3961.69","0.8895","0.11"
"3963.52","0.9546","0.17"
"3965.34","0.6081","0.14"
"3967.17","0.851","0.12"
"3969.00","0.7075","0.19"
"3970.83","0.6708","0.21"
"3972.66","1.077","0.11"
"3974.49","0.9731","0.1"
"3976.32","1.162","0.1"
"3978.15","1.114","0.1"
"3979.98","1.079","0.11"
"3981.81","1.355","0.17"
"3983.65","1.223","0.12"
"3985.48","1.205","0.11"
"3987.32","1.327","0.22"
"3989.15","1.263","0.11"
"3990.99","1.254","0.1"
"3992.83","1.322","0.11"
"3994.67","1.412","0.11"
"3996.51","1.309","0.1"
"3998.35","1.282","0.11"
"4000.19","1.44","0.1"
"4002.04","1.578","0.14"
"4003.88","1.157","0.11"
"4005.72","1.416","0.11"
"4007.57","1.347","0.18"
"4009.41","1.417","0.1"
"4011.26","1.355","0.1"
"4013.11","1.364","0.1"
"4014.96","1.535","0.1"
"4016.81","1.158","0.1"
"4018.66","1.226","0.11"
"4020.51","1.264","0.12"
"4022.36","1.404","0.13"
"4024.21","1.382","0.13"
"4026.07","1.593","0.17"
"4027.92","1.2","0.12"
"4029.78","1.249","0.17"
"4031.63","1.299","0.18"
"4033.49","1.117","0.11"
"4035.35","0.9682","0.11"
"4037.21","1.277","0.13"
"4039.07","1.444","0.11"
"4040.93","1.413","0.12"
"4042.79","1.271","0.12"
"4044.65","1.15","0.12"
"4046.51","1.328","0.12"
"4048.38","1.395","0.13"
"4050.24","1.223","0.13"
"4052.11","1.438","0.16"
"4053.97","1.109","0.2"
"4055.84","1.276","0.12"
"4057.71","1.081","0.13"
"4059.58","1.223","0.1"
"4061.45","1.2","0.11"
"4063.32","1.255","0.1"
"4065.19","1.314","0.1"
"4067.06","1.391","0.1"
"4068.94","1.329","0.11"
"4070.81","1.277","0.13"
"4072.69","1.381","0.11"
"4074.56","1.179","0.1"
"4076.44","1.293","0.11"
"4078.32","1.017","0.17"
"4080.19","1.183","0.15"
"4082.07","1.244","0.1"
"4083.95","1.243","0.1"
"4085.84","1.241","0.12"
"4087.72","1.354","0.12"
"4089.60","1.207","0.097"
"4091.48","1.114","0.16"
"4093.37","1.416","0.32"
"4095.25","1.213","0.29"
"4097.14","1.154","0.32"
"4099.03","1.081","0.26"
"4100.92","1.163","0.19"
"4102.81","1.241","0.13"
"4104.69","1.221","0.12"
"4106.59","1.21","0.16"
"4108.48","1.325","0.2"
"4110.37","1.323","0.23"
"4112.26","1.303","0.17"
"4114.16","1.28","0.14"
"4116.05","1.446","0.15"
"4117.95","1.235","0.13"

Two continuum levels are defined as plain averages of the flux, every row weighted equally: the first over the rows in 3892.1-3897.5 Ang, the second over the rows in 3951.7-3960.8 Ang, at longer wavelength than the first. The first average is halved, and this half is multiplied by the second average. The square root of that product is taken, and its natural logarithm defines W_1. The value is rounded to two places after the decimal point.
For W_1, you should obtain -0.28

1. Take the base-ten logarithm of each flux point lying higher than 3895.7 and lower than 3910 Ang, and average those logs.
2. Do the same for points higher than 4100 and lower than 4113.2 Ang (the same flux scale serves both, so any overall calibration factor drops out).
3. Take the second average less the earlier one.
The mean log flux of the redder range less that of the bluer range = 0.10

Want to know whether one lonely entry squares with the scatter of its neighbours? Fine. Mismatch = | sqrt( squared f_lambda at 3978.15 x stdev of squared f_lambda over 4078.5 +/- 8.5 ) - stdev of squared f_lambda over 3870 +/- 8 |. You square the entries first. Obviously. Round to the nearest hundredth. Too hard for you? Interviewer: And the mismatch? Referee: 0.25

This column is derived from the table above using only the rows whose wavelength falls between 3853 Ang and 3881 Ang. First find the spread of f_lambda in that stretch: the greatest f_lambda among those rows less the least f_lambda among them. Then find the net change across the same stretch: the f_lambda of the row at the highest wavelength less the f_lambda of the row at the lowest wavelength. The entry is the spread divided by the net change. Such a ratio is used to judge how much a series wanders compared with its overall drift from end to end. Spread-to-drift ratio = 39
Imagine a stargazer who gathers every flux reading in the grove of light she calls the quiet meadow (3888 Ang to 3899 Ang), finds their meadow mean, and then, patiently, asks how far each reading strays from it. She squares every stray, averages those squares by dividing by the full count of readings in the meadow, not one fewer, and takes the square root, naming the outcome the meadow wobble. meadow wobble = 0.125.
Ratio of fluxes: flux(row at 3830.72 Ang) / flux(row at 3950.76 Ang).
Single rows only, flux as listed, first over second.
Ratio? 0.59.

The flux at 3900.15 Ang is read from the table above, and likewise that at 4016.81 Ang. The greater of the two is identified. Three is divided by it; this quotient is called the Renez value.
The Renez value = 2.6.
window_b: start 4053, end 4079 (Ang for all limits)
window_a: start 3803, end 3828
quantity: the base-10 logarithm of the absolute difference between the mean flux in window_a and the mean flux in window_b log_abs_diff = -0.6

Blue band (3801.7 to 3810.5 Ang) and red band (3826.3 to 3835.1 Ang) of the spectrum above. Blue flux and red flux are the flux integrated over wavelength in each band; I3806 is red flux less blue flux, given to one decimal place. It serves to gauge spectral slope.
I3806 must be -1.2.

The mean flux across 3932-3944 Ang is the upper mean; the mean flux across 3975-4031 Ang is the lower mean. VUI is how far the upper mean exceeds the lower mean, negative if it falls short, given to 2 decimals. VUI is -0.36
